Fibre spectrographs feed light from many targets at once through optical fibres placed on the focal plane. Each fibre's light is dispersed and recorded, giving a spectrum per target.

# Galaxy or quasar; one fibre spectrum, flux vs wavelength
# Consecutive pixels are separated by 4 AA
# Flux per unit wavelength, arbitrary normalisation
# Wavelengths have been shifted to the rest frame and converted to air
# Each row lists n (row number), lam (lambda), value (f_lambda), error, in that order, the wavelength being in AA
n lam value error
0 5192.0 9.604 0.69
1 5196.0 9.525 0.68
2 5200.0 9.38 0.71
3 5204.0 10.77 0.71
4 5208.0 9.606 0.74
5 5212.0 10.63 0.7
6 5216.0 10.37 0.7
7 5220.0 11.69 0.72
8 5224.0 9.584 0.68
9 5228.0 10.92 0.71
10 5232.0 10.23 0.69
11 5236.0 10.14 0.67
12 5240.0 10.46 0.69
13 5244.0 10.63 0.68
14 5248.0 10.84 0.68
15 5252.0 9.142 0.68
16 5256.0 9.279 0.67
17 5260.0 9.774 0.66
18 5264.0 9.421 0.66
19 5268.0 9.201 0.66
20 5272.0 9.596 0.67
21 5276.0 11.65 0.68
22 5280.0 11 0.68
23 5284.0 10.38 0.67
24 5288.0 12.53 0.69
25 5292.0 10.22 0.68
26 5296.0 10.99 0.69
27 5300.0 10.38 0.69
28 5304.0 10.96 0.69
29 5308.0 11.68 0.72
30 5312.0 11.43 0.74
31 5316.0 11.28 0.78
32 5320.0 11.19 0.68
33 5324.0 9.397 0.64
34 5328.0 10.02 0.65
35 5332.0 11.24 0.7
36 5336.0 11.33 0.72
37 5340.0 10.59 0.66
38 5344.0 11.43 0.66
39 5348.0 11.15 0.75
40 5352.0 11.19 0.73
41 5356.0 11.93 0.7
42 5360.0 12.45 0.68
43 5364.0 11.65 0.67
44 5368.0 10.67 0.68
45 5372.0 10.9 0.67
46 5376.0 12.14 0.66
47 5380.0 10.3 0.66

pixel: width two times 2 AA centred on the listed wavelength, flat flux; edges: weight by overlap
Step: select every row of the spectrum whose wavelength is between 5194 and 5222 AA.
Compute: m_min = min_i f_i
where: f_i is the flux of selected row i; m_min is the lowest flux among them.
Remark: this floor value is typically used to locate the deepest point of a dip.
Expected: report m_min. 9.38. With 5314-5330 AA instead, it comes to 9.397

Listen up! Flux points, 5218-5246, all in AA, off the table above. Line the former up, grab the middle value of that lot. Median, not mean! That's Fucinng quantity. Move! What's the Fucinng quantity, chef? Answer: 10.5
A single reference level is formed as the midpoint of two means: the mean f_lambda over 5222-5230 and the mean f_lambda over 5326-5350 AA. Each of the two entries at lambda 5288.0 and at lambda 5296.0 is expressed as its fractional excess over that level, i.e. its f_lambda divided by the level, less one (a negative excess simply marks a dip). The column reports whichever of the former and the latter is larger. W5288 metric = 0.18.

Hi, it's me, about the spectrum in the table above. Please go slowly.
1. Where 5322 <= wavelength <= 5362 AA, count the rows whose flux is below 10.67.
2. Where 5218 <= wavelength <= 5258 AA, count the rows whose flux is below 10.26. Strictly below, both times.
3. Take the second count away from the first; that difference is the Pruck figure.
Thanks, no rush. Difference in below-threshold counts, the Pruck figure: -2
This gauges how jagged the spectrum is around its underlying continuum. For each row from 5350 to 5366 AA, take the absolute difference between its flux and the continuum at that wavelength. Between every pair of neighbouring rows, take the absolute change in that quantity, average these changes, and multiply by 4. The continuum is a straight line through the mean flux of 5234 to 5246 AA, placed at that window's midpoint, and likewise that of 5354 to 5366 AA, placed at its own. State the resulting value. 1.5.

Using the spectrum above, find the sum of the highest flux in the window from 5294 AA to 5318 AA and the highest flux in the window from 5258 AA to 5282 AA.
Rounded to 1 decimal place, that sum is 23.3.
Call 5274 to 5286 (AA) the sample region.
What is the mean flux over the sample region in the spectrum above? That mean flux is 11.0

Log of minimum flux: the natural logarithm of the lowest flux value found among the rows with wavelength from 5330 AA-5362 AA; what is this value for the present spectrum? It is 2.36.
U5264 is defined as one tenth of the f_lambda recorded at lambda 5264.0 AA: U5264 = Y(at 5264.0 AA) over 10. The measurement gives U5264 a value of 0.94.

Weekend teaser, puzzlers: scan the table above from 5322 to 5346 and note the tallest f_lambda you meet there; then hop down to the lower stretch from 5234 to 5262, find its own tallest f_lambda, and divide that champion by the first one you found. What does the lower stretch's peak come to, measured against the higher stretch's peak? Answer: 0.95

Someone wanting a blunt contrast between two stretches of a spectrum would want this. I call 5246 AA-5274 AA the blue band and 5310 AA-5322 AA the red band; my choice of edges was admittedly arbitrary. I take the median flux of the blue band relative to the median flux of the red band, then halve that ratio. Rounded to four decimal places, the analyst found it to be 0.4176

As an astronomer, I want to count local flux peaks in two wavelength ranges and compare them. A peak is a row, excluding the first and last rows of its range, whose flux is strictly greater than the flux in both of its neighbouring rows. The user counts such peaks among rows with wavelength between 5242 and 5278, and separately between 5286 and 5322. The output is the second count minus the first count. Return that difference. 0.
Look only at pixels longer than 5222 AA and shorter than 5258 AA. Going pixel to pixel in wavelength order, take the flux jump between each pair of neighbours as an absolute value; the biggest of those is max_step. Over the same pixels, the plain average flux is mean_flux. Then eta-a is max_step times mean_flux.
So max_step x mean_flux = 17.2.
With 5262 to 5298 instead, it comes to 24.4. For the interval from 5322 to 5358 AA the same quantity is 13.3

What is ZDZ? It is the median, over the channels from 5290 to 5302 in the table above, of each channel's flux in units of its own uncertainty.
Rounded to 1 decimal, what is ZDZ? 15.0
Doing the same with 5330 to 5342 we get 16.0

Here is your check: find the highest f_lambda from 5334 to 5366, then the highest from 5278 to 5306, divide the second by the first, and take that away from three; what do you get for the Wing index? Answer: 1.99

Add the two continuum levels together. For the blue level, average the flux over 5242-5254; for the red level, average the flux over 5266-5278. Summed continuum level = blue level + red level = 20.4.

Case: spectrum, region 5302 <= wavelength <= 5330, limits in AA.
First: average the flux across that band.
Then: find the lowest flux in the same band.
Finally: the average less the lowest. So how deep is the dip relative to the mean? 1.5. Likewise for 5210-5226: 1.0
